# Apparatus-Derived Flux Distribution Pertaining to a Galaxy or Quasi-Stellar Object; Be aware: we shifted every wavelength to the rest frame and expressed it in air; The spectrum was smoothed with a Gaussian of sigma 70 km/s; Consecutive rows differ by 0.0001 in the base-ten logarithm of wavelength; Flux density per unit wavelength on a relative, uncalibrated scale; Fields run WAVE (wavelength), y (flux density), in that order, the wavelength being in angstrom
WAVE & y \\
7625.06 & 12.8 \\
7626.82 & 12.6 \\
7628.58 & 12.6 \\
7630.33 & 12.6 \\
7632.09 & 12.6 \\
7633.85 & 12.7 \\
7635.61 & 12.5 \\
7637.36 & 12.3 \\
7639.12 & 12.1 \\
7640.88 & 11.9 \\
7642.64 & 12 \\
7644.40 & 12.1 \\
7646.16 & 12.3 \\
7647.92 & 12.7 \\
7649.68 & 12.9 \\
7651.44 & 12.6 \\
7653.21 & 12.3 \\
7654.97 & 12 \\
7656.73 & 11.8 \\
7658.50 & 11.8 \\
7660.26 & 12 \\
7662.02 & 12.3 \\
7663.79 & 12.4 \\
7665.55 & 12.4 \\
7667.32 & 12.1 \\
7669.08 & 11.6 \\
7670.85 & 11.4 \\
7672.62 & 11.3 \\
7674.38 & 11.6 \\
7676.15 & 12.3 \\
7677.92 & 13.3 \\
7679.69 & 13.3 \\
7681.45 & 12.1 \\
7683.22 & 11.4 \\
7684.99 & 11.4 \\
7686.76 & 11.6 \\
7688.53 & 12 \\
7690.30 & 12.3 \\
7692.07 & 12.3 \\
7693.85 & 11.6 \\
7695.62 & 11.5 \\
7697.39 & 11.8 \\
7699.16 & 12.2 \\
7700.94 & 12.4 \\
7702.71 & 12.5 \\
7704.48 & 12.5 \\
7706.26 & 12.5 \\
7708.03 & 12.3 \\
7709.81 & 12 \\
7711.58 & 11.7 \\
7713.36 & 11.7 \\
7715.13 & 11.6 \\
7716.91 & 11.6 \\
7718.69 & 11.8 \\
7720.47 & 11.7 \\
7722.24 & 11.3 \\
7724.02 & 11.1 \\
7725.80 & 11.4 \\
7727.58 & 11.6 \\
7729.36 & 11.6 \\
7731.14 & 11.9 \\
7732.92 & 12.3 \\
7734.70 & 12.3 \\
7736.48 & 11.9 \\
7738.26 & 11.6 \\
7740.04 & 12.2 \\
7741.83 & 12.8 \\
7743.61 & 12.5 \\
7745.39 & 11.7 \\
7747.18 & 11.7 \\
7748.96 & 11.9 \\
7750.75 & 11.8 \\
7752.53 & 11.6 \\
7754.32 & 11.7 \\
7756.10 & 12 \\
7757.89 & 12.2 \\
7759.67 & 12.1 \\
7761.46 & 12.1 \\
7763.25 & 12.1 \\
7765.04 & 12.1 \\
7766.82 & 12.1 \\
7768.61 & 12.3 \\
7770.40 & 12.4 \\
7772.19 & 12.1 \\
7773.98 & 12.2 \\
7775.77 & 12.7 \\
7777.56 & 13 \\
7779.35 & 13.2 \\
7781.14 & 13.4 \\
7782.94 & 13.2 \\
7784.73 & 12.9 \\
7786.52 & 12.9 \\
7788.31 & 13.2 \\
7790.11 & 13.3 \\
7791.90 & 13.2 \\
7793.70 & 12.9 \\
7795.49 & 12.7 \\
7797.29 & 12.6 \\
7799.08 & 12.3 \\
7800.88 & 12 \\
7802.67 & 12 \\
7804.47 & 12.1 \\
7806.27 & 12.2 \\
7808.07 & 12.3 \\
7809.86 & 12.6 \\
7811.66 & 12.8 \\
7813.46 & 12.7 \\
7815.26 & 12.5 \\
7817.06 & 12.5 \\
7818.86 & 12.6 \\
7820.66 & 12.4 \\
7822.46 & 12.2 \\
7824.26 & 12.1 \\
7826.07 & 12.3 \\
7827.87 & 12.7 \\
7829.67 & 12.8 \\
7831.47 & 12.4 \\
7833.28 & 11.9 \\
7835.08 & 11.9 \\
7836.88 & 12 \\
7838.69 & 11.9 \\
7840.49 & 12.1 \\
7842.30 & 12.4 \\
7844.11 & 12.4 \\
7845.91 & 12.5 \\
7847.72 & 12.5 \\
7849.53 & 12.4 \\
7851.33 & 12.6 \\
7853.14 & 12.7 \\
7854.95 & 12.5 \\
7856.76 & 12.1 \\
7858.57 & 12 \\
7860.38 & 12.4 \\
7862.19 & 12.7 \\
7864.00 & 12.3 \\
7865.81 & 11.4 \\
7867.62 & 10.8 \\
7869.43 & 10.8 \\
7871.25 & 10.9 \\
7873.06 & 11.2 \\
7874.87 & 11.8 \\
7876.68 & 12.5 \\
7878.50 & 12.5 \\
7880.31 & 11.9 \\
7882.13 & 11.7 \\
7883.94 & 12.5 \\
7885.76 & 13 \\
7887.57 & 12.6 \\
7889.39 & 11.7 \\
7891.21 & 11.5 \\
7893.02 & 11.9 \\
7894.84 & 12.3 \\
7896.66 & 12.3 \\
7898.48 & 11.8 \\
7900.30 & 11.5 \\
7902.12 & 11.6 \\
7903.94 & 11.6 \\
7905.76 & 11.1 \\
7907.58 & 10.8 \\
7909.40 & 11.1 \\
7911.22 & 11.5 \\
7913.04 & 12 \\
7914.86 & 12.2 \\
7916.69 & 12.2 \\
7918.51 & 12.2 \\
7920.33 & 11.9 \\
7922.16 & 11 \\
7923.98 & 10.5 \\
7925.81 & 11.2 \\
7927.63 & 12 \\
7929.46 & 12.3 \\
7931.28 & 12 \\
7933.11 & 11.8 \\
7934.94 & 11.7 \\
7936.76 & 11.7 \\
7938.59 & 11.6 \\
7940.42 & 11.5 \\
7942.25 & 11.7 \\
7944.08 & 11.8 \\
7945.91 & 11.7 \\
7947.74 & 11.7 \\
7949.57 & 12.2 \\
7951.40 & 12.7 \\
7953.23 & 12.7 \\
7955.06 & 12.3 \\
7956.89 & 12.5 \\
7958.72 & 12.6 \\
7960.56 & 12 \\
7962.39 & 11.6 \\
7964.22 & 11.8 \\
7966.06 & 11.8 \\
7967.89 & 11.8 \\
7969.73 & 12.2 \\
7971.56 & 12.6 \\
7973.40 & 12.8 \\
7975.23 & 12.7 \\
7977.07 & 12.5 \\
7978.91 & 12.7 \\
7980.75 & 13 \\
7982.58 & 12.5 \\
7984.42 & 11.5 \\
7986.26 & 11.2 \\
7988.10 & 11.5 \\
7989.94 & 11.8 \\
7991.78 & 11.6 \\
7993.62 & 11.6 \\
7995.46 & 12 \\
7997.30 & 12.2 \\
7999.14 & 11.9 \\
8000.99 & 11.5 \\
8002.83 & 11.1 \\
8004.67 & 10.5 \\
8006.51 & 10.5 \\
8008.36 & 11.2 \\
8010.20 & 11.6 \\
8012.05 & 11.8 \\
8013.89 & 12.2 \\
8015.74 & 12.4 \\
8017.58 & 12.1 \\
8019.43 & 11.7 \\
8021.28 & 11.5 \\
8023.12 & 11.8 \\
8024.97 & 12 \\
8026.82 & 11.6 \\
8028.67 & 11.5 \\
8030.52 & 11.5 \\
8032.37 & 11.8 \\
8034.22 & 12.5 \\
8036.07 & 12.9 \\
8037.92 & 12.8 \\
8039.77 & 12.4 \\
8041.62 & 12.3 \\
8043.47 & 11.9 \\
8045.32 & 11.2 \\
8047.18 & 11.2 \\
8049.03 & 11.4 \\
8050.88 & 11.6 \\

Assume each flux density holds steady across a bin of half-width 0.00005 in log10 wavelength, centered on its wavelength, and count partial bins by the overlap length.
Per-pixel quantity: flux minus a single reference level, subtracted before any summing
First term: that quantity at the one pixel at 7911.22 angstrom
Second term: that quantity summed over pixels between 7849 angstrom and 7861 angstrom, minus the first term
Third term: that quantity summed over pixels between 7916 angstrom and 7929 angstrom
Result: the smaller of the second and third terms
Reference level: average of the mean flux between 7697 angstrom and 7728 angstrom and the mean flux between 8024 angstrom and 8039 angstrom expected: -2.8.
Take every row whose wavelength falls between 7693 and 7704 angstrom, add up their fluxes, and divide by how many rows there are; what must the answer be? 12.0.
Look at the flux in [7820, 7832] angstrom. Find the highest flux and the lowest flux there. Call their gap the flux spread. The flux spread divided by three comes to 0.23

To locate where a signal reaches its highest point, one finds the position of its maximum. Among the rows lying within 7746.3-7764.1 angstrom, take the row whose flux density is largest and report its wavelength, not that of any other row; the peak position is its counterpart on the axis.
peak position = 7757.89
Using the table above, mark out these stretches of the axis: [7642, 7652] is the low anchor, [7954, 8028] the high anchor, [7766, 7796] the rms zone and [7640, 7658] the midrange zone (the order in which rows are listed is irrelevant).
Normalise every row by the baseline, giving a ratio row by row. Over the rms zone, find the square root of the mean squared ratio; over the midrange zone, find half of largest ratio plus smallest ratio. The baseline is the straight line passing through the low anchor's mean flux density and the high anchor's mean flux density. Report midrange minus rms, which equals -0.054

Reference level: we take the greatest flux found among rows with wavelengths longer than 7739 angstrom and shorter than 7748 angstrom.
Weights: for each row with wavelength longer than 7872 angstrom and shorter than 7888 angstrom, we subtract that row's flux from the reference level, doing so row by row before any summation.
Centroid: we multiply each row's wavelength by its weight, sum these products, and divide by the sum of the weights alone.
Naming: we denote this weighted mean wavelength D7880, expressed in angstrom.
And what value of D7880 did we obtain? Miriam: 7877.5 angstrom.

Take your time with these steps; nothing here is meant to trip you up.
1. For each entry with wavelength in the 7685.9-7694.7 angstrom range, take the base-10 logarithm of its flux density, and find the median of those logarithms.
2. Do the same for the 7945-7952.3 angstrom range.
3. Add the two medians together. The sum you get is 2.16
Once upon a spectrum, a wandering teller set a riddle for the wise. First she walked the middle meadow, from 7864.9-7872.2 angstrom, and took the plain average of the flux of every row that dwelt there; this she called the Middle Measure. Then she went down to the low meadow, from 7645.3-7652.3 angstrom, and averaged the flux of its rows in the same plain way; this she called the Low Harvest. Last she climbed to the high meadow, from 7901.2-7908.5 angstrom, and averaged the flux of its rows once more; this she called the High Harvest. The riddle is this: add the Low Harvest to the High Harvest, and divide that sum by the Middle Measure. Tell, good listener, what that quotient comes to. 2.18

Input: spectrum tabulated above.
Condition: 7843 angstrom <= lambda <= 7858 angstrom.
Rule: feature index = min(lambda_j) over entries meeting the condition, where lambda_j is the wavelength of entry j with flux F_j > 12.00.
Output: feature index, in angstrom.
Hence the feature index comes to 7844.11 angstrom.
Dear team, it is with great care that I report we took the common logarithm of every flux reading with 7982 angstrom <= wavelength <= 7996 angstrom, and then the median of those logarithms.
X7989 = 1.06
